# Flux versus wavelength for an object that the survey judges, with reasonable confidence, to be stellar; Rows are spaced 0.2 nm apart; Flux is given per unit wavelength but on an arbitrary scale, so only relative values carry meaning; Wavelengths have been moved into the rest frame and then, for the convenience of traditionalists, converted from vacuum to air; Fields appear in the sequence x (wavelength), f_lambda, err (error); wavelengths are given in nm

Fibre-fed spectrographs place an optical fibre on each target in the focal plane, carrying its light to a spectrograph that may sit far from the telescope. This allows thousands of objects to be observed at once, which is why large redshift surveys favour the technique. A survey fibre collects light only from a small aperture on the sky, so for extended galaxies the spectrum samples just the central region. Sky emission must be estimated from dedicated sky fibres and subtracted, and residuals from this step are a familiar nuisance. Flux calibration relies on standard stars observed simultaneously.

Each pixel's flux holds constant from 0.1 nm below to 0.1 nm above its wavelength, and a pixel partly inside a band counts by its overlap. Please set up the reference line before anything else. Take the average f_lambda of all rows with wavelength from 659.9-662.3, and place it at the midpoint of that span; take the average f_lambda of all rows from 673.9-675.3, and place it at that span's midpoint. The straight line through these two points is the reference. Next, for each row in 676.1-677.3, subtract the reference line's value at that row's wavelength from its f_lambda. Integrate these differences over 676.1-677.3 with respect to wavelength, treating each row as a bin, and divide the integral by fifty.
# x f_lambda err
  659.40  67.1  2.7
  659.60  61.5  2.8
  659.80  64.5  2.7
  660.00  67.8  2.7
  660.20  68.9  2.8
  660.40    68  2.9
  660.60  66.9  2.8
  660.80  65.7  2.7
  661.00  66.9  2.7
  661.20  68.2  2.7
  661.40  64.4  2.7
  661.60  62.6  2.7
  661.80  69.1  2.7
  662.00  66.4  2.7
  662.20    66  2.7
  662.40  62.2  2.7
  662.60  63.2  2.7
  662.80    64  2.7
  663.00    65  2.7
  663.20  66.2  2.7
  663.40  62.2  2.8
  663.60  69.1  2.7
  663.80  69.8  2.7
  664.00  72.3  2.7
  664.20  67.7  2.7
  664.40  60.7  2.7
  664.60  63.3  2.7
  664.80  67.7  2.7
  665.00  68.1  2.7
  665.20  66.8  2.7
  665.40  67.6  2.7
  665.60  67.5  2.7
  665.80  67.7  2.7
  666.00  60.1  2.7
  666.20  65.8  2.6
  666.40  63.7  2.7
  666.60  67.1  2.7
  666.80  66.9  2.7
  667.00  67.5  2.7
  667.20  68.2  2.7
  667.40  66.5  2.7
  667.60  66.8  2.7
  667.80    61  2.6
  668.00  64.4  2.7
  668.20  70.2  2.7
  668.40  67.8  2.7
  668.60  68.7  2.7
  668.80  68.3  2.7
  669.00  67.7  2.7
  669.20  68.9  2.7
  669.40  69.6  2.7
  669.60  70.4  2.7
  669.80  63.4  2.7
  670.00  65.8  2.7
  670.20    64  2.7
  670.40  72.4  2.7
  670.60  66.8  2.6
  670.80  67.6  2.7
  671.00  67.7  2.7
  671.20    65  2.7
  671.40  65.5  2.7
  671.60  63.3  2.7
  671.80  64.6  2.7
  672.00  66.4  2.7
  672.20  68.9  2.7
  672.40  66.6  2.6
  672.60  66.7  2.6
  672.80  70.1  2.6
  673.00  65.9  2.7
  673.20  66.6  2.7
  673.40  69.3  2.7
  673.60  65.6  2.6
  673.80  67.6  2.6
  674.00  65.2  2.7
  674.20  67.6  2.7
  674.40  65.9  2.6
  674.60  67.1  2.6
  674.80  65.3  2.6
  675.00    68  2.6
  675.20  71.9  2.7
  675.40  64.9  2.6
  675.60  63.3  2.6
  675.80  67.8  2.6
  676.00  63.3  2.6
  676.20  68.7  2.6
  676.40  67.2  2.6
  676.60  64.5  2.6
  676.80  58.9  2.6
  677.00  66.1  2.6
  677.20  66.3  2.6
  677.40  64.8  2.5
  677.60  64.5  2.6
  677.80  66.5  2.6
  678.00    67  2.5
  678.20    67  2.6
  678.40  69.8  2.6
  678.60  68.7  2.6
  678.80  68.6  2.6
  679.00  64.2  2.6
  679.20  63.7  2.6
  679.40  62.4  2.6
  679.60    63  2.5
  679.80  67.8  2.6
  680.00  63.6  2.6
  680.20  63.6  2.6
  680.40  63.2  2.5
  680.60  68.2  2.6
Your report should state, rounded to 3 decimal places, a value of -0.050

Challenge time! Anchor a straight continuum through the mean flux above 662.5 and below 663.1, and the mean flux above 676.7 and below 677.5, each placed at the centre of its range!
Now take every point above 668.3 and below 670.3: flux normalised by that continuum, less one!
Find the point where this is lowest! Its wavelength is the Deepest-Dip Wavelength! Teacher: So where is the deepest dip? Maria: 669.80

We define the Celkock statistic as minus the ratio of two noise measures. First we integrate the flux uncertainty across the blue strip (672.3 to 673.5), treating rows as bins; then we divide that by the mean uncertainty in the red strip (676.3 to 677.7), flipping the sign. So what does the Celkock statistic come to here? -1.2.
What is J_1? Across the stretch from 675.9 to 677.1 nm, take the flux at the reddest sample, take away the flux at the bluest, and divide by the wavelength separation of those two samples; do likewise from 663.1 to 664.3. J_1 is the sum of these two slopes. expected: 4.3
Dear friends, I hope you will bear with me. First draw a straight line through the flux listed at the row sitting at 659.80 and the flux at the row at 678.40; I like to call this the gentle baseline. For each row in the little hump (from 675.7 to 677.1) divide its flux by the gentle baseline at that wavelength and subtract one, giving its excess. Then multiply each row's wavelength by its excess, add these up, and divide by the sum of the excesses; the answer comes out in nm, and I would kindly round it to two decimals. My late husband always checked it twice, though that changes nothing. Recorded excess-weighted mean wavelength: 676.54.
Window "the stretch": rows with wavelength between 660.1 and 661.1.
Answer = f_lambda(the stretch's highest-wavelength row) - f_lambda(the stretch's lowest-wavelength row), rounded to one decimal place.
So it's -2.0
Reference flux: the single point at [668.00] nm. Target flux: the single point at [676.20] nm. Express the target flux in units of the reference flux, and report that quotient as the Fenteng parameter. 1.07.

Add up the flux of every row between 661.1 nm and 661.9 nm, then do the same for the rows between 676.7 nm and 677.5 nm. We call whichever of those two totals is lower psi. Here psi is 256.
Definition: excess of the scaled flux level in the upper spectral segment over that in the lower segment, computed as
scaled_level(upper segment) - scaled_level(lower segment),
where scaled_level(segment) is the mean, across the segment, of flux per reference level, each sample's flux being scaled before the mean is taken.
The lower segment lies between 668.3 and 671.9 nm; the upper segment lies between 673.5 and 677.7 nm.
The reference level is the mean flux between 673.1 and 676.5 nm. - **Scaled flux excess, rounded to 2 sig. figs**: -0.017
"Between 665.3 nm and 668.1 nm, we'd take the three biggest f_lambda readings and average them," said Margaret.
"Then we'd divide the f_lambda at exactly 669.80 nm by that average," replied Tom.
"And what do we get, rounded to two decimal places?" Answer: 0.93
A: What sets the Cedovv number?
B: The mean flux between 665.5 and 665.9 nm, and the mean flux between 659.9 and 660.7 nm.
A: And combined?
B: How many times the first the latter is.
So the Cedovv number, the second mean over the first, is 1.00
